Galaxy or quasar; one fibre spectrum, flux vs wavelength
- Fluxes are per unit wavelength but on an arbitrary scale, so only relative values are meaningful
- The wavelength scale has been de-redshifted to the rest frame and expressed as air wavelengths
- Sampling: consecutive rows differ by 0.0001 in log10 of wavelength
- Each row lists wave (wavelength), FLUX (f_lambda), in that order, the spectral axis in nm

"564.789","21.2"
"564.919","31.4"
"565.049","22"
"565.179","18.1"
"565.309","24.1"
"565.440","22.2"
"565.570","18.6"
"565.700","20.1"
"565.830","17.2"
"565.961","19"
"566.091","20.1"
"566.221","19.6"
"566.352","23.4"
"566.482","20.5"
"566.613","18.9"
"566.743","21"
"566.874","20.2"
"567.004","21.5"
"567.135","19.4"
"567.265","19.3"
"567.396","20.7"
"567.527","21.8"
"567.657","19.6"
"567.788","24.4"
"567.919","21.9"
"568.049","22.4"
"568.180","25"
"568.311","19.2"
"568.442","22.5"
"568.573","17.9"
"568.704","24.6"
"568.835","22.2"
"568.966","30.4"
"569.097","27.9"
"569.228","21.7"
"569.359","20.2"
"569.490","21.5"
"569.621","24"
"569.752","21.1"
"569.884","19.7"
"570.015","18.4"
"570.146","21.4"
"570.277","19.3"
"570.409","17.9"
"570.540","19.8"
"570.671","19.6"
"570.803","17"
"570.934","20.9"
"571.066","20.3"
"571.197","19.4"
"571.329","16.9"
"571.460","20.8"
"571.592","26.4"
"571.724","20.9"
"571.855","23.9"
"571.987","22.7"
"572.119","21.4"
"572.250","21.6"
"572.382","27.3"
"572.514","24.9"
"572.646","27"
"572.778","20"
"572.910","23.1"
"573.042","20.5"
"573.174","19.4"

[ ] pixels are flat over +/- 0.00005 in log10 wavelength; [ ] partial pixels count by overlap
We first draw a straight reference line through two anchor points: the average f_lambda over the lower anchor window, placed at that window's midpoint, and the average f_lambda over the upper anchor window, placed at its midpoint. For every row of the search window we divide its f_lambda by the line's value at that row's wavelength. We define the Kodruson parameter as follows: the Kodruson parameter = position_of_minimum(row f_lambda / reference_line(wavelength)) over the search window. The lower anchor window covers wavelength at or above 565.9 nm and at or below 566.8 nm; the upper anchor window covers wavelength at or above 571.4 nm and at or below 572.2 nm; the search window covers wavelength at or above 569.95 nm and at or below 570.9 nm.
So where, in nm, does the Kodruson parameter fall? 570.803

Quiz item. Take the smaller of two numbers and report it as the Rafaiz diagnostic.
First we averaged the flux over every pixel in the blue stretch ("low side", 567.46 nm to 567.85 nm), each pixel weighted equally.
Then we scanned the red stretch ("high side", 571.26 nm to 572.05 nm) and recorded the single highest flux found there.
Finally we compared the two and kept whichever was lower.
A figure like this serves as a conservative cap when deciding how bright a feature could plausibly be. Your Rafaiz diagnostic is 21.9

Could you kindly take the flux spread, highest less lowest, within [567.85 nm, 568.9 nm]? 7.1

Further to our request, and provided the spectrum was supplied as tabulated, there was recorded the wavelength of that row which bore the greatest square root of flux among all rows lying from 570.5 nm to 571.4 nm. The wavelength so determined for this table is 570.934 nm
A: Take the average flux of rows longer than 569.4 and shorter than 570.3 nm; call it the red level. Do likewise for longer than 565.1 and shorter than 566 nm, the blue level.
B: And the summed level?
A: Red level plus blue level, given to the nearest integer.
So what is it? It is 41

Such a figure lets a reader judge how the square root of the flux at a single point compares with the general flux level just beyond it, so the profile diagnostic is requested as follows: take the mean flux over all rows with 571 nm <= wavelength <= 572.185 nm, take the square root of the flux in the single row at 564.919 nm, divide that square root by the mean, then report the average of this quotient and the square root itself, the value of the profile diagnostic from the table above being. 2.93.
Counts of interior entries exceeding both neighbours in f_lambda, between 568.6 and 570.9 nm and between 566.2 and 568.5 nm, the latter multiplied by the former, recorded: 24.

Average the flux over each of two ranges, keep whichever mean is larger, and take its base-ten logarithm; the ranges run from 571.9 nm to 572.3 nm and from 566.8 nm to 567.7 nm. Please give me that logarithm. 1.34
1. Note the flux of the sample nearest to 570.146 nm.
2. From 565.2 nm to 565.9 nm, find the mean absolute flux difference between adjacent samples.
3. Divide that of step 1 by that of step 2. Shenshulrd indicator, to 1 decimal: 8.6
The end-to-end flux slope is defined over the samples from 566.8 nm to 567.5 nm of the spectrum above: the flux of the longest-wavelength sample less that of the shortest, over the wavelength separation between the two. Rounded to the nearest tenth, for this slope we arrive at 1.0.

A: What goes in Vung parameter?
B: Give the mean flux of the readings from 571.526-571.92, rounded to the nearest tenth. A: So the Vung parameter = 23.7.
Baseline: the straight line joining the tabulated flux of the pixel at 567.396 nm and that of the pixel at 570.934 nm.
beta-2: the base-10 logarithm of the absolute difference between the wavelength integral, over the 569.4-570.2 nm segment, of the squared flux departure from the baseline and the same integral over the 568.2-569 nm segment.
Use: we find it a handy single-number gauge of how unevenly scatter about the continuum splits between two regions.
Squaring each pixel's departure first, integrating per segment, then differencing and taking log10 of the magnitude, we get 1.1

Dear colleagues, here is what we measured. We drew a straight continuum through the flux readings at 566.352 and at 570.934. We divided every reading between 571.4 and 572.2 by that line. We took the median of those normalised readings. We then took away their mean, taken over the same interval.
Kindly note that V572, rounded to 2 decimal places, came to -0.02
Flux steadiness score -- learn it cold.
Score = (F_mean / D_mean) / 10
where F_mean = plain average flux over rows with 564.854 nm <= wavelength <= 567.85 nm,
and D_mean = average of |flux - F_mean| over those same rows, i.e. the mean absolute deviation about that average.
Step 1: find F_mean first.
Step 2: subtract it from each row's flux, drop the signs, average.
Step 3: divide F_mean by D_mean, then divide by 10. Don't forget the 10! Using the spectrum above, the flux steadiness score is 1.06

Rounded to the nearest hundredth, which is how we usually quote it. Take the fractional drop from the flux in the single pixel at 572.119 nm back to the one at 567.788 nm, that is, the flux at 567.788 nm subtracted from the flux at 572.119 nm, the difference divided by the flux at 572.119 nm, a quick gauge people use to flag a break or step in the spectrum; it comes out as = -0.14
